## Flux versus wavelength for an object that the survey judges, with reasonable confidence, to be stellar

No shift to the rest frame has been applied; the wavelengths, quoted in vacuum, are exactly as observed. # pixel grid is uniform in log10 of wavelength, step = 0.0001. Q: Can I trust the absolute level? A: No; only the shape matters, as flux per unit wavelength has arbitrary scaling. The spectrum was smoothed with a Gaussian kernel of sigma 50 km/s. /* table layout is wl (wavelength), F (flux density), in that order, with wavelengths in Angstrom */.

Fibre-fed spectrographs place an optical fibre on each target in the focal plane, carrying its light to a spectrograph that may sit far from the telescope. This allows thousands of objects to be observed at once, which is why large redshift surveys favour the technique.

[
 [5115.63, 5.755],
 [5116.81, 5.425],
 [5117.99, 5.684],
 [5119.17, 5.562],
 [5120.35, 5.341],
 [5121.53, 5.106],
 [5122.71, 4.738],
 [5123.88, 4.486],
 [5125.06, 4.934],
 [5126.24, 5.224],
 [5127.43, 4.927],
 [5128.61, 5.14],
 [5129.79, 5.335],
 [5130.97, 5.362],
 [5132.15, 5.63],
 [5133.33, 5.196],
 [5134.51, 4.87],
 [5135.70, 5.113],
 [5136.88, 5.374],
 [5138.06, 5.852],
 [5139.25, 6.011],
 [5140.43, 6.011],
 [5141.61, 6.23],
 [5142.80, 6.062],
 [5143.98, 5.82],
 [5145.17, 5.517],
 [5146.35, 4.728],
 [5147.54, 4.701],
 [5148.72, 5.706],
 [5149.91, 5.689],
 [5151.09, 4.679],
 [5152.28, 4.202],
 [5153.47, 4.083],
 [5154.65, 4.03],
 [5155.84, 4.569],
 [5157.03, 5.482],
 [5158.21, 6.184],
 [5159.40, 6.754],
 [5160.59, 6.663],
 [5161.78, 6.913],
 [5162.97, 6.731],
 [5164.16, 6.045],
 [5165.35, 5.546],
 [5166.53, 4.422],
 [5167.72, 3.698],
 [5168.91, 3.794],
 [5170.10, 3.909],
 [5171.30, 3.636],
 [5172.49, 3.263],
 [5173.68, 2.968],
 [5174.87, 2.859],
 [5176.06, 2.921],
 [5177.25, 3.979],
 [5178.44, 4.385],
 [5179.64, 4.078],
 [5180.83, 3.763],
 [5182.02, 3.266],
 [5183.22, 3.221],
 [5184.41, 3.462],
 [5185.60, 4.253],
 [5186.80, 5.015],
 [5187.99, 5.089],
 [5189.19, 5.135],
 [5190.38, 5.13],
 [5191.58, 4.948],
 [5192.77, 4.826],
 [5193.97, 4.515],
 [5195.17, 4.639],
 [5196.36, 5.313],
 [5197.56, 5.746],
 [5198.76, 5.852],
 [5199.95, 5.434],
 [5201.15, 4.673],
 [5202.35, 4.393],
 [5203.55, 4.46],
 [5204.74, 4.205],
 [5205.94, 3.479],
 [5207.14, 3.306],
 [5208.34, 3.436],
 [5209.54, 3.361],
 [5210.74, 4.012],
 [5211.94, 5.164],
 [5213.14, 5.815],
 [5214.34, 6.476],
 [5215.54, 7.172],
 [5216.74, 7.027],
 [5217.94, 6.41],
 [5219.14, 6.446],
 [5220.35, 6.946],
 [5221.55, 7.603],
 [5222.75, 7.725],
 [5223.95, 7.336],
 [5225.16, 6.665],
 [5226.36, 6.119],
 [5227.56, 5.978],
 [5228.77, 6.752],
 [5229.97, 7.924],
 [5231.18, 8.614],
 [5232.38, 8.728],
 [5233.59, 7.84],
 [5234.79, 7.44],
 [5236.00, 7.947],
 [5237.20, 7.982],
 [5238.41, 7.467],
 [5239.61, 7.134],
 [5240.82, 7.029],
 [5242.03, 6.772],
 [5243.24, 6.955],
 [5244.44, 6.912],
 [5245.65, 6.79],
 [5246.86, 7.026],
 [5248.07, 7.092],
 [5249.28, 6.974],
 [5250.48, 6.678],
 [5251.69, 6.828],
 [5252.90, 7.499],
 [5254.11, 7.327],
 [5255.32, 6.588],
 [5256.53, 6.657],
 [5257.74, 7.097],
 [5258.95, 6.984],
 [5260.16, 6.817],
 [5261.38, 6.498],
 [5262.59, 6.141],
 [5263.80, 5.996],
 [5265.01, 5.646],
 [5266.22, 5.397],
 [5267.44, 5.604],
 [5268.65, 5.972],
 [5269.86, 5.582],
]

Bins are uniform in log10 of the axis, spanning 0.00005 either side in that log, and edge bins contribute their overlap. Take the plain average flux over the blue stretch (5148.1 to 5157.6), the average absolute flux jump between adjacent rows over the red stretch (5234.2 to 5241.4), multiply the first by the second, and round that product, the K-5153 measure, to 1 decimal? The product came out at 1.4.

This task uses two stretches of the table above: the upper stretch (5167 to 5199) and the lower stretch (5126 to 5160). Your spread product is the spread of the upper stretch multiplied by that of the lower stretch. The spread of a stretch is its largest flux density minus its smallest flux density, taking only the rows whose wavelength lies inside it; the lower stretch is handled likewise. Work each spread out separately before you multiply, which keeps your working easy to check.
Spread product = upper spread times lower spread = 8.2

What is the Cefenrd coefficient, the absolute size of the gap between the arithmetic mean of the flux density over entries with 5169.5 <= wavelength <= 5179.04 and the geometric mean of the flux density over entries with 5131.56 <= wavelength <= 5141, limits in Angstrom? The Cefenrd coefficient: 2.0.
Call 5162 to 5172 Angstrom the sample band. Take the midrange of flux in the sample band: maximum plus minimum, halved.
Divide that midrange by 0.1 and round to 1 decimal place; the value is 51.8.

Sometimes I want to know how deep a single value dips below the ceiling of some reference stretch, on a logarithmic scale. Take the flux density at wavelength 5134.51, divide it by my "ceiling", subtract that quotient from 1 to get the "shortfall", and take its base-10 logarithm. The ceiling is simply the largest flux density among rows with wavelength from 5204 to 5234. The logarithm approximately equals -0.35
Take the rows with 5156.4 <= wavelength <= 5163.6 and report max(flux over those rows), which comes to 6.913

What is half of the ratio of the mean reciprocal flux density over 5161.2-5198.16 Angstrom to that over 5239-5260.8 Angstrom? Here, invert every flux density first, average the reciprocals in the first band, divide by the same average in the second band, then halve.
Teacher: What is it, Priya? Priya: 0.83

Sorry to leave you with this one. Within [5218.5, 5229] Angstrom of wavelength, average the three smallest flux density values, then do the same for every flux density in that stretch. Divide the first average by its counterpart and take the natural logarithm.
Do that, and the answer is -0.101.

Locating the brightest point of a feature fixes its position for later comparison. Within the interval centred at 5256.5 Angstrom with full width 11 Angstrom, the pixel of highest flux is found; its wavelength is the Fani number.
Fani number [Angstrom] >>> 5252.90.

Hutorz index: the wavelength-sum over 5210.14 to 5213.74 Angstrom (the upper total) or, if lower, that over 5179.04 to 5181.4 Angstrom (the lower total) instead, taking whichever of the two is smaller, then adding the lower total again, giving 16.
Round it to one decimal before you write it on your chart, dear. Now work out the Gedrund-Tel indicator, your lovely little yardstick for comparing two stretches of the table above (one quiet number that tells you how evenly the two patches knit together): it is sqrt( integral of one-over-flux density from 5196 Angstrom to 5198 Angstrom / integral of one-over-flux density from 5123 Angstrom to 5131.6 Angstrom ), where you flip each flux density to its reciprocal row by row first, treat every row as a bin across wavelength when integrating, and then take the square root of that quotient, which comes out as 0.5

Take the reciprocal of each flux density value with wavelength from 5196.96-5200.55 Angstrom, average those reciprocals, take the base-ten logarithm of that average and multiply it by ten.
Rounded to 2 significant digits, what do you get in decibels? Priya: -7.5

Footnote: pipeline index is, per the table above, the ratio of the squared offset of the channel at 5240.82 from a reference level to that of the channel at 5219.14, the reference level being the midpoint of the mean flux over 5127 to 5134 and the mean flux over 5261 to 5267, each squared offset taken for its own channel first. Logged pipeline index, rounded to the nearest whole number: 3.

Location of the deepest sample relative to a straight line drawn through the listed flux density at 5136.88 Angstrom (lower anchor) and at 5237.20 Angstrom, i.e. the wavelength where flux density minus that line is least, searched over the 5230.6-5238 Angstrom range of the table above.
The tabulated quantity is 5234.79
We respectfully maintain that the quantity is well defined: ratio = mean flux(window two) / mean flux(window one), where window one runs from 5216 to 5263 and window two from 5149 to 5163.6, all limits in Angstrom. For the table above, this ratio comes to 0.775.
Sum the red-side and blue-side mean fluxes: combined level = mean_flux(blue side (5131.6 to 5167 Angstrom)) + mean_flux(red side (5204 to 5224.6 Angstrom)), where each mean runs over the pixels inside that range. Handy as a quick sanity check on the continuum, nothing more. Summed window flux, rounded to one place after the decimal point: 11.1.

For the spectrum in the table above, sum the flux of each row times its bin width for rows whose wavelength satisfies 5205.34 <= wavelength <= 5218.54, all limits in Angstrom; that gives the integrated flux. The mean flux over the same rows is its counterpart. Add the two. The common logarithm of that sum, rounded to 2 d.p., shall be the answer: 1.86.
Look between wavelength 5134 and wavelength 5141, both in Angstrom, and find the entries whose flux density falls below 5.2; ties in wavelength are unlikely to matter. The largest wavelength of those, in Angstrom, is 5135.70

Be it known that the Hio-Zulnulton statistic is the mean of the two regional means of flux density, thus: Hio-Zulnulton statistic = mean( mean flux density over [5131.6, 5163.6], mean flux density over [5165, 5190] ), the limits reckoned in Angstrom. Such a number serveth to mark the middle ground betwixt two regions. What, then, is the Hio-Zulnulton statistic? 4.72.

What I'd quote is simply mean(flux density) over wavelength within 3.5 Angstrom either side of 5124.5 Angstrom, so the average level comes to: 5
